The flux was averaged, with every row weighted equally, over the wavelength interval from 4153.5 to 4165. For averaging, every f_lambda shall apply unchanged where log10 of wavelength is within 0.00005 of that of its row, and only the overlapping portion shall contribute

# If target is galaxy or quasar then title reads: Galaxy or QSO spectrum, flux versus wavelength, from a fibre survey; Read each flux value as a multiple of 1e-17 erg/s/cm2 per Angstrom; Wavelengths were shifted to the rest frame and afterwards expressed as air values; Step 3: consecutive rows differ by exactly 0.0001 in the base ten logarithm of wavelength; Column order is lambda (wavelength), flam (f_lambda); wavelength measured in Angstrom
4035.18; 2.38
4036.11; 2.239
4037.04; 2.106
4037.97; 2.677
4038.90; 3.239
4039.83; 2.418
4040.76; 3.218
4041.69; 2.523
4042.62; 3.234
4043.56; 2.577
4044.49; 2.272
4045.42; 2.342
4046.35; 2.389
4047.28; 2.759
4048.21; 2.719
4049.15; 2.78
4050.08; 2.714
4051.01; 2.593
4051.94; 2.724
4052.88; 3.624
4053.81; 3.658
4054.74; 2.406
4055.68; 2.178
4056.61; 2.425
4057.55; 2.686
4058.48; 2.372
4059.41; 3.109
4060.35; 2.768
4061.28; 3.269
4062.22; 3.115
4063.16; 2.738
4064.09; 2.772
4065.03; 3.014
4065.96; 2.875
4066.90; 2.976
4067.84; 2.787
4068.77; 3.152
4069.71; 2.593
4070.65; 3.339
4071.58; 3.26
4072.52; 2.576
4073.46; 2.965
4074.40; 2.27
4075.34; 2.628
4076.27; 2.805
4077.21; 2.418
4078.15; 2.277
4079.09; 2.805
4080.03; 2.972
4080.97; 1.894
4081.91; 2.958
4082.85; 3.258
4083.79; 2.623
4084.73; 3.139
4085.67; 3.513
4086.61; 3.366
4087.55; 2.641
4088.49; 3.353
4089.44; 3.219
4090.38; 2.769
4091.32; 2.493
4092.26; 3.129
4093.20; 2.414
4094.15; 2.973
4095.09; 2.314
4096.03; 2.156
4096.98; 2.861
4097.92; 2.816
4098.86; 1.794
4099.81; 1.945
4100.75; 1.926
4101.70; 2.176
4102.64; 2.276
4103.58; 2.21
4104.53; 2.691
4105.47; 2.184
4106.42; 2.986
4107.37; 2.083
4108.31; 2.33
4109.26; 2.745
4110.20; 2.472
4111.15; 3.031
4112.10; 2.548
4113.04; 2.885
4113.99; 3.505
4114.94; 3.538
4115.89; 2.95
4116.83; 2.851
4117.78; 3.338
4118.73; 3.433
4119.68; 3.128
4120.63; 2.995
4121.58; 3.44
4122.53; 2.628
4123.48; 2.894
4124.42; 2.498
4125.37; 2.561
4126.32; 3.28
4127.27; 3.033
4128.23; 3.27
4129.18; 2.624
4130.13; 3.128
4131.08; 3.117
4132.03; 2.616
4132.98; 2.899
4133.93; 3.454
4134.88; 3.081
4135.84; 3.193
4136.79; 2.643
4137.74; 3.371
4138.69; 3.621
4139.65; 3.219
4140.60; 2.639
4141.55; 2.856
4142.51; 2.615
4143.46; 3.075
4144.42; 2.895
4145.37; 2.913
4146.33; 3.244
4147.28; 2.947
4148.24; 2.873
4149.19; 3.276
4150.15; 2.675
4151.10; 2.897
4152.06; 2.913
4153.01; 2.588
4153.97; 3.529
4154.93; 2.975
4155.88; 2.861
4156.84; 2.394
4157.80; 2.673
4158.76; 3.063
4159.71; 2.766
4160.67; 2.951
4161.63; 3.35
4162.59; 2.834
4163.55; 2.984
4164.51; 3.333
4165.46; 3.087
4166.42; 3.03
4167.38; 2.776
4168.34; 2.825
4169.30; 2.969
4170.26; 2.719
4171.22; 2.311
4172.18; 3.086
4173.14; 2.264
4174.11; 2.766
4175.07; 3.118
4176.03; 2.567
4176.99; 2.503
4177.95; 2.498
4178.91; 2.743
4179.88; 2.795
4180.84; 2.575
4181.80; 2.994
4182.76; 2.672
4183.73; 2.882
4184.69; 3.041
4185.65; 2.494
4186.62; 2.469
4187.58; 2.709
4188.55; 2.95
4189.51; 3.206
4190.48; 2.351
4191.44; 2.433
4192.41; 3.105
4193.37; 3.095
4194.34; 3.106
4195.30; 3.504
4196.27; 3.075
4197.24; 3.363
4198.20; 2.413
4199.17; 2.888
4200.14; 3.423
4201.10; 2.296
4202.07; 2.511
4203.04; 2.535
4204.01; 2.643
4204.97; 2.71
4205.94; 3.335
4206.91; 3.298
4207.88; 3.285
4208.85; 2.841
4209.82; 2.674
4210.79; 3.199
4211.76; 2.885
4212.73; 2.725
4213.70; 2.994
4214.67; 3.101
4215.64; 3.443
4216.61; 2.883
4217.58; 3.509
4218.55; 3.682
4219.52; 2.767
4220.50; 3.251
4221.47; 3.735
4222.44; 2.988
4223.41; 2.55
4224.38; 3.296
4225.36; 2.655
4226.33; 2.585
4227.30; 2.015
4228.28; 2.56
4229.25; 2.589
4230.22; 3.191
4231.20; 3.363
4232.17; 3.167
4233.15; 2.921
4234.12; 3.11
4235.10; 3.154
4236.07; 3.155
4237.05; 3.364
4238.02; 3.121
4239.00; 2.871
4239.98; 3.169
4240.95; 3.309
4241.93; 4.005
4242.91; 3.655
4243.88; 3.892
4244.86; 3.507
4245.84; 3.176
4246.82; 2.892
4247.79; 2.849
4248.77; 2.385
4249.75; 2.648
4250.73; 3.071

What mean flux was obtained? 2.98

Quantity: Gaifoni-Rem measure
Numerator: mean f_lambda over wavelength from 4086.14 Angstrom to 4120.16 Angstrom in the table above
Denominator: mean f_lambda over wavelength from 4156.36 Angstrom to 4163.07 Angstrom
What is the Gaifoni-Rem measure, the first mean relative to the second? 0.95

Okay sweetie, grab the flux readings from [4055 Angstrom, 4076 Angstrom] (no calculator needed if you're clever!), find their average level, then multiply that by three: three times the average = 8.4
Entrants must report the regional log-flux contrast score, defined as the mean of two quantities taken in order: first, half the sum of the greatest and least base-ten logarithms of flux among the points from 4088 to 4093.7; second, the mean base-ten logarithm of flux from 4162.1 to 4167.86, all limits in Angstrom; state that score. 0.466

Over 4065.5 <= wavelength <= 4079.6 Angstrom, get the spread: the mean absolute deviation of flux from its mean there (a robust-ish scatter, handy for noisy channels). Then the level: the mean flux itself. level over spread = 11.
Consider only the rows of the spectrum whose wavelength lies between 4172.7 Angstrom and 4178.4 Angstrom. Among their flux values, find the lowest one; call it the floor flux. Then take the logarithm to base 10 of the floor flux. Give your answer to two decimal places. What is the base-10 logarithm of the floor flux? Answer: 0.35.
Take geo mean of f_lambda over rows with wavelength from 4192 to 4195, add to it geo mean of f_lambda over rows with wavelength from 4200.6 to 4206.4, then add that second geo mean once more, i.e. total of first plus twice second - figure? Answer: 8.4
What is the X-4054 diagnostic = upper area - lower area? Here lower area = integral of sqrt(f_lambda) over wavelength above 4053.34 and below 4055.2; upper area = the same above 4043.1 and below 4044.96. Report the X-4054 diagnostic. -0.3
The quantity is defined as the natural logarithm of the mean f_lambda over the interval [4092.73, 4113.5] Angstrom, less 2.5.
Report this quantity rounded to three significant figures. -1.61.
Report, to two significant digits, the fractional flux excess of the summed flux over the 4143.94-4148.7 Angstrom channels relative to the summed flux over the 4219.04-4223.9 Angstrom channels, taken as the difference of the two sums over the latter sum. -0.027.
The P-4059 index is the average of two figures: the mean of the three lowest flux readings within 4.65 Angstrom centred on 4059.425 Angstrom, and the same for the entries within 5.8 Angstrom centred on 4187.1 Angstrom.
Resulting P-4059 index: 2.58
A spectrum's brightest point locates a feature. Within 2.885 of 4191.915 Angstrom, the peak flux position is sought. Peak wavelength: 4189.51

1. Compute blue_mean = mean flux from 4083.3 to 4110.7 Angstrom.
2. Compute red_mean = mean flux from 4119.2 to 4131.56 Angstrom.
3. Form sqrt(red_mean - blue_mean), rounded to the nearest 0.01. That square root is 0.60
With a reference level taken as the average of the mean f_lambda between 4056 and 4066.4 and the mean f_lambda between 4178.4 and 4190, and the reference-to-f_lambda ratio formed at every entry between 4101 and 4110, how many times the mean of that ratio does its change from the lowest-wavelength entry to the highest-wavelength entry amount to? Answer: -0.2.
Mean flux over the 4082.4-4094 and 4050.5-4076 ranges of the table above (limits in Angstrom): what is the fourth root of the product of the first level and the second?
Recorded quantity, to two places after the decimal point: 1.71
